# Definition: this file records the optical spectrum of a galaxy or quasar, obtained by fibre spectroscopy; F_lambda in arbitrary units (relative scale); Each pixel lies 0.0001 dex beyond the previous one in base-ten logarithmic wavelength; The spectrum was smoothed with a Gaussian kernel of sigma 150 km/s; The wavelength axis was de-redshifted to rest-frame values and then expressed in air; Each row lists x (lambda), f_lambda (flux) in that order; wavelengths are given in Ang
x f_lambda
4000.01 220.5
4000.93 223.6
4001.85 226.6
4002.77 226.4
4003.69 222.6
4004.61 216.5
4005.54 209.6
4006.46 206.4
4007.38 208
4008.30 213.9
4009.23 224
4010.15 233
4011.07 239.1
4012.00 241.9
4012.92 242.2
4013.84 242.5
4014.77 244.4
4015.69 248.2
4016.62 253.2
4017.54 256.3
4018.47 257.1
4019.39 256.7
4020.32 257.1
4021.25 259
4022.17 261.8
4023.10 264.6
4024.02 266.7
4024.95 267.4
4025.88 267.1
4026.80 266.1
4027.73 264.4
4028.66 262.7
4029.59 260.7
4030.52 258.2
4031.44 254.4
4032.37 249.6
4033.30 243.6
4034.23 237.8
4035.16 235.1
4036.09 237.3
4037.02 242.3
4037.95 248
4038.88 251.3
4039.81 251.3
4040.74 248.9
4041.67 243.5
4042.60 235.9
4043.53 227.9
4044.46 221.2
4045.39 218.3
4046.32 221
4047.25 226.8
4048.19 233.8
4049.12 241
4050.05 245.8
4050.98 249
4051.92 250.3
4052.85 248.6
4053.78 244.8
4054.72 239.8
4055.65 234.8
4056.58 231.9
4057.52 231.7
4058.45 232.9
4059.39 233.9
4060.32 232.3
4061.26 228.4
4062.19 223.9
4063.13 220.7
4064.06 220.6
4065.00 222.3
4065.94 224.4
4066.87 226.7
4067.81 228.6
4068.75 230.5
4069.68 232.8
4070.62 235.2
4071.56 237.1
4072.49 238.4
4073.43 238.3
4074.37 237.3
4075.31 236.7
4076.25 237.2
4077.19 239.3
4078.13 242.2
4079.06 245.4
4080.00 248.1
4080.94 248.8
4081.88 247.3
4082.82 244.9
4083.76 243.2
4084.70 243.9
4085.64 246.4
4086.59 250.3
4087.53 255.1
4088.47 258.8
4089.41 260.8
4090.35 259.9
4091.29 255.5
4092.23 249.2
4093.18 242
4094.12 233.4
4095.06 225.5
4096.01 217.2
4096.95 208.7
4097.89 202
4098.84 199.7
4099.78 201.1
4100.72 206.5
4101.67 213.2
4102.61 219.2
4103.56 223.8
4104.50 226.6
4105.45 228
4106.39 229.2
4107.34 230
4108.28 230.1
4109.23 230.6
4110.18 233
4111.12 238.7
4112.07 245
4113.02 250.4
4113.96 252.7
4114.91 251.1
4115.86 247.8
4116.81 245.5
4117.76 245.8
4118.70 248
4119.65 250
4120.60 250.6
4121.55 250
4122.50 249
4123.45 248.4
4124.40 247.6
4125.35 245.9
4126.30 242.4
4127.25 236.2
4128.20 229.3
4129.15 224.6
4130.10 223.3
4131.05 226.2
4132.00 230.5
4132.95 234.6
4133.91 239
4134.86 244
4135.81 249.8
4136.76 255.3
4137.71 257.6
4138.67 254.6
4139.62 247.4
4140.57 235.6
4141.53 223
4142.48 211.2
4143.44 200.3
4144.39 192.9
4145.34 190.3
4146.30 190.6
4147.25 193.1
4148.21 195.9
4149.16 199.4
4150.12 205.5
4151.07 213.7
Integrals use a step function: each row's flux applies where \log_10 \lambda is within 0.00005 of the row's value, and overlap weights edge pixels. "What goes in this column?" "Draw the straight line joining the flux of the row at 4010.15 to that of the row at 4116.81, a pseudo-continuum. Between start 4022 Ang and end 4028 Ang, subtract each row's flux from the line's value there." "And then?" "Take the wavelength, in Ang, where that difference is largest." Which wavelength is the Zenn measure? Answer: 4022.17 Ang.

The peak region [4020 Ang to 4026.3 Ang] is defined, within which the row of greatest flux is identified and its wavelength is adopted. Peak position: 4024.95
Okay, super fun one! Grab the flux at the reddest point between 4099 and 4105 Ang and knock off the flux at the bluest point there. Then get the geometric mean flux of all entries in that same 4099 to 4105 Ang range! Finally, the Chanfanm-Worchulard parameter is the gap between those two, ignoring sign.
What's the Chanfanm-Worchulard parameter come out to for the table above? 189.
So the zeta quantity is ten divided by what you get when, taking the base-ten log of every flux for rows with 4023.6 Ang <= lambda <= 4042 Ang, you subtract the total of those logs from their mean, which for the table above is -0.219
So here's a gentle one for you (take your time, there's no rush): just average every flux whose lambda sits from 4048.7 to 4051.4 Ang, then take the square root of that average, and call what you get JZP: 15.7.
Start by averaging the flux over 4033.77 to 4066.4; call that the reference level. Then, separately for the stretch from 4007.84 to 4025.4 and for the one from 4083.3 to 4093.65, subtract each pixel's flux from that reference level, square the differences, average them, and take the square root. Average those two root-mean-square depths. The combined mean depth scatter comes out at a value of 18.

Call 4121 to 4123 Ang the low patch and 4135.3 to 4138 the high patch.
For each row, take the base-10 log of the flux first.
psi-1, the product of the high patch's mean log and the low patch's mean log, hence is 5.77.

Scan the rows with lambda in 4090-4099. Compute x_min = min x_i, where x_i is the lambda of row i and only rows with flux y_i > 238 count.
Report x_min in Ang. 4090.35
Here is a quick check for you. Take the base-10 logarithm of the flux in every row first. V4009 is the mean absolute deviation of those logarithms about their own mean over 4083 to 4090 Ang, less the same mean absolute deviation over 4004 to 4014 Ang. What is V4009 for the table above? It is -0.015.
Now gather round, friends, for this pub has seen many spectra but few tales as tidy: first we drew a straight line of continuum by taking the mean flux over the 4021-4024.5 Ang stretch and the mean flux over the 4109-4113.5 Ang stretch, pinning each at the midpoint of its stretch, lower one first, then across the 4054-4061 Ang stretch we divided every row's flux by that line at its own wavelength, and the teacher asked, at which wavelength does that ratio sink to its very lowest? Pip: 4056.58 Ang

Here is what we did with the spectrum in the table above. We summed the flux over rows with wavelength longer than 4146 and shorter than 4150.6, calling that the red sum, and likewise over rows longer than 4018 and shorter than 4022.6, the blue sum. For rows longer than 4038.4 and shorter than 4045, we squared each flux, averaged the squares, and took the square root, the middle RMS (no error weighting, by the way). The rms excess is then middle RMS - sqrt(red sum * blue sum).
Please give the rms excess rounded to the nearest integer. -887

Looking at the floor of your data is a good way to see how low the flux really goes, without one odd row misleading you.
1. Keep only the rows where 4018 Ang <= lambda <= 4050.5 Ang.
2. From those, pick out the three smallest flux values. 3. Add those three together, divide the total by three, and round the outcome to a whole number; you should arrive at 220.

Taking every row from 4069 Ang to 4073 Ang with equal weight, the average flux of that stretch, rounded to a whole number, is 236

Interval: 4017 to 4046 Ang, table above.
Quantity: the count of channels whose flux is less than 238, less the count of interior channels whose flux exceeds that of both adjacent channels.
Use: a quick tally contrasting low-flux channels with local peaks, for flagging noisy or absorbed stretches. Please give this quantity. 5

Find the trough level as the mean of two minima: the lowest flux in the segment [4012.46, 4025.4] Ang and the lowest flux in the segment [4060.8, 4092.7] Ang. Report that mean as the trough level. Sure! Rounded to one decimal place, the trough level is 231.4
